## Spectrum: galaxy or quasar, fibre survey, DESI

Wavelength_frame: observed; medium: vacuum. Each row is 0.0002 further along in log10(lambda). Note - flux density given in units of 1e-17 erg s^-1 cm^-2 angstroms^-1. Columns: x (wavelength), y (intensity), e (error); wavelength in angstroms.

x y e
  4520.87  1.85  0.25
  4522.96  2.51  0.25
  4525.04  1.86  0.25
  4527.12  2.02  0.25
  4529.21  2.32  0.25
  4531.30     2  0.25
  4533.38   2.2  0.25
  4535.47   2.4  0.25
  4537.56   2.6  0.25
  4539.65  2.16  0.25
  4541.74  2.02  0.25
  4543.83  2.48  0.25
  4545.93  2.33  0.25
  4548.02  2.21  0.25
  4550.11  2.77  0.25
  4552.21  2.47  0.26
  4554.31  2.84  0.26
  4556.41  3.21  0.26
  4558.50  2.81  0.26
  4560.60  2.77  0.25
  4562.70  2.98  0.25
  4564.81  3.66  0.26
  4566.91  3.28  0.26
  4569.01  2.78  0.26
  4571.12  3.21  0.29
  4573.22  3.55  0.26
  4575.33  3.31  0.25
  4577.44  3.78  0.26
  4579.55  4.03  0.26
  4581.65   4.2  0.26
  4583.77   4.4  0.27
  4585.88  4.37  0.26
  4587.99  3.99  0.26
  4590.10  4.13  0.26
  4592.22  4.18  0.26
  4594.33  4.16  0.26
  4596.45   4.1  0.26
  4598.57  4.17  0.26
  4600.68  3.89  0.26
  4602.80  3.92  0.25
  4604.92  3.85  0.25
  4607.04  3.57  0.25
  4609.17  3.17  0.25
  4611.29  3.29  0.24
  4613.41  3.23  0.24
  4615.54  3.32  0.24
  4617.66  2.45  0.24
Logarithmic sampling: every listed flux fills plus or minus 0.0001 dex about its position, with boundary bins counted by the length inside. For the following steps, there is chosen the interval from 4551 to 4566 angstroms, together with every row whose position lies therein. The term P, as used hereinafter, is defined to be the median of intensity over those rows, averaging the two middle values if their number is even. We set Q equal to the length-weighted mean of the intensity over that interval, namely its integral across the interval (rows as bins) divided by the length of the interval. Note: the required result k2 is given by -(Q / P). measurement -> -1.043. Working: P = 2.8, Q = 3.0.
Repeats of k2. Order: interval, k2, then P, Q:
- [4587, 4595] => -0.993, 4.1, 4.1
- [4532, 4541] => -1.008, 2.3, 2.3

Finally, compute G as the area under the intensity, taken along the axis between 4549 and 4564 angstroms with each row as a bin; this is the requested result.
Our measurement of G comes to 43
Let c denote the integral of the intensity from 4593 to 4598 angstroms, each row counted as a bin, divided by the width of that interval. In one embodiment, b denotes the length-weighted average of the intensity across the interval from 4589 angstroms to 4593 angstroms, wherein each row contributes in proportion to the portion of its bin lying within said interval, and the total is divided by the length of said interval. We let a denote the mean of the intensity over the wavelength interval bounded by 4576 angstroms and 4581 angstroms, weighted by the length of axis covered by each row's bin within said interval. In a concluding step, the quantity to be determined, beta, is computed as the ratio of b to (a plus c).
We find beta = 0.52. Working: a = 3.9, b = 4.15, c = 4.1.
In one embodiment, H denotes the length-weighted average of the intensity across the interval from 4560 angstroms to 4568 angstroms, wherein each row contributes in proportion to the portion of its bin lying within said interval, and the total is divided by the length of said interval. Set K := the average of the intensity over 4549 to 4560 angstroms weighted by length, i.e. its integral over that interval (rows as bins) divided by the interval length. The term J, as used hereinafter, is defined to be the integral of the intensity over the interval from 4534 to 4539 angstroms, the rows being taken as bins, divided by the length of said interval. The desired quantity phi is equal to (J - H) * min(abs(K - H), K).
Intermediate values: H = 3.2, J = 2.4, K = 2.8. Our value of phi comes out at -0.3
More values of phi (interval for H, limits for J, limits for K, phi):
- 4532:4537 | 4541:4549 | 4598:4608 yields -0.1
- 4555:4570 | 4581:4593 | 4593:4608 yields 1.0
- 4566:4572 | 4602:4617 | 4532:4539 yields 0.3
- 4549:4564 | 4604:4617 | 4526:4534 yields 0.4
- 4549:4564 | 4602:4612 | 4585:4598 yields 0.9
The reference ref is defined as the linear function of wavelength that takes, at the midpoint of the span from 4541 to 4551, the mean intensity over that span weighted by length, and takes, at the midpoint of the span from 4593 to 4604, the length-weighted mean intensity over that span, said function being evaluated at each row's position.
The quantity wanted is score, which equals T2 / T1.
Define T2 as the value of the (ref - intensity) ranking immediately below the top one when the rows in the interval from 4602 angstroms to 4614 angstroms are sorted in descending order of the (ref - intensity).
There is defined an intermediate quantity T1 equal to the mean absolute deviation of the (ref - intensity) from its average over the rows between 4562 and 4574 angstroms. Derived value 5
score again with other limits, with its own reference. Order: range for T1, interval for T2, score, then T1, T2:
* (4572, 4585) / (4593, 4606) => 1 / 0.23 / 0.27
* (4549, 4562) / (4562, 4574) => 0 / 0.18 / -0.04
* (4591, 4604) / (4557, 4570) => 0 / 0.20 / 0.07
